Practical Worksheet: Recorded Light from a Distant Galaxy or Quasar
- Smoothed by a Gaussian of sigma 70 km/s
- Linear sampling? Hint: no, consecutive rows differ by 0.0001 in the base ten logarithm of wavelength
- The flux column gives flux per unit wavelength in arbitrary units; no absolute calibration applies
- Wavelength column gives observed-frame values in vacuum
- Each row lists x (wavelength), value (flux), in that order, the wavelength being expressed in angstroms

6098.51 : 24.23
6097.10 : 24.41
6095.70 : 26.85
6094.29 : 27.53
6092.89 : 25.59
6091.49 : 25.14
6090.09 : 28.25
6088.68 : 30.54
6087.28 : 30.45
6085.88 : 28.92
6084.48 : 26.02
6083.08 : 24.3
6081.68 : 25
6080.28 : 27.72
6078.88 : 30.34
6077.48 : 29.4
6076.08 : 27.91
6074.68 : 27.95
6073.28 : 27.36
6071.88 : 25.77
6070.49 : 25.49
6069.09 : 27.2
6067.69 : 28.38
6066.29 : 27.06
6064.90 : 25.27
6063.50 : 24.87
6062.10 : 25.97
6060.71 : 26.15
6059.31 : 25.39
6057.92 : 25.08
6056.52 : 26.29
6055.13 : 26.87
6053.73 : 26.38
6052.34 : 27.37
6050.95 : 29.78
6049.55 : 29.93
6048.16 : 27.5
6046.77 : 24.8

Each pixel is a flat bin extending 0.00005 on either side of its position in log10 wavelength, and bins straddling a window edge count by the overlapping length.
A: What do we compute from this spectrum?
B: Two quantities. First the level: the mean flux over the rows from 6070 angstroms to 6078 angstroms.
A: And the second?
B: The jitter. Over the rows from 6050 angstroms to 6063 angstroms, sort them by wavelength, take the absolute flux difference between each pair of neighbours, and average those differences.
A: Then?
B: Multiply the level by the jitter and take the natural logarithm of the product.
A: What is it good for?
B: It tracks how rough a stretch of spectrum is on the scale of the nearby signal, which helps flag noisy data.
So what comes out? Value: 3.16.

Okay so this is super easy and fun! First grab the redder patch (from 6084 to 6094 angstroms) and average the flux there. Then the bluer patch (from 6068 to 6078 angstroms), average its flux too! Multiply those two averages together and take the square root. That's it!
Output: 27.6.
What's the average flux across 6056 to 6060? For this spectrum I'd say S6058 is 25.6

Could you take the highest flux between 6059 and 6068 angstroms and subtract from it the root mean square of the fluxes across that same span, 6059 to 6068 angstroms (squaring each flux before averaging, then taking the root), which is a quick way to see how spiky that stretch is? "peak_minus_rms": 2.2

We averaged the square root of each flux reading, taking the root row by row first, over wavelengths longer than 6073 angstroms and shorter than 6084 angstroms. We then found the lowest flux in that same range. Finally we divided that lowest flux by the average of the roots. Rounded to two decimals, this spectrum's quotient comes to 4.64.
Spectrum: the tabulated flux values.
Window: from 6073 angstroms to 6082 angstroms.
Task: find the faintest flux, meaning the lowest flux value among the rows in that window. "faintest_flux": 25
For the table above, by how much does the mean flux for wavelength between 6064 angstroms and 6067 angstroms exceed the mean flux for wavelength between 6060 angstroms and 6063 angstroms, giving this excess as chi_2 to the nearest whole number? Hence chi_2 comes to 0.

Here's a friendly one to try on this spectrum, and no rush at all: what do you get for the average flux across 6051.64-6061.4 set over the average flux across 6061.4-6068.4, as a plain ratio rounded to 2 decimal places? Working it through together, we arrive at 1.00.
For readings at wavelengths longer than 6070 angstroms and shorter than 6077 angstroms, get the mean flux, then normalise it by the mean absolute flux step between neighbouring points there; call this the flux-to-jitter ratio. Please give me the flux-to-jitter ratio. 43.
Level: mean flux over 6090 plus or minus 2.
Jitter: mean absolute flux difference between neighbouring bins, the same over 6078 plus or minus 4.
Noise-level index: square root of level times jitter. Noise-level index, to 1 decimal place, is 6.6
